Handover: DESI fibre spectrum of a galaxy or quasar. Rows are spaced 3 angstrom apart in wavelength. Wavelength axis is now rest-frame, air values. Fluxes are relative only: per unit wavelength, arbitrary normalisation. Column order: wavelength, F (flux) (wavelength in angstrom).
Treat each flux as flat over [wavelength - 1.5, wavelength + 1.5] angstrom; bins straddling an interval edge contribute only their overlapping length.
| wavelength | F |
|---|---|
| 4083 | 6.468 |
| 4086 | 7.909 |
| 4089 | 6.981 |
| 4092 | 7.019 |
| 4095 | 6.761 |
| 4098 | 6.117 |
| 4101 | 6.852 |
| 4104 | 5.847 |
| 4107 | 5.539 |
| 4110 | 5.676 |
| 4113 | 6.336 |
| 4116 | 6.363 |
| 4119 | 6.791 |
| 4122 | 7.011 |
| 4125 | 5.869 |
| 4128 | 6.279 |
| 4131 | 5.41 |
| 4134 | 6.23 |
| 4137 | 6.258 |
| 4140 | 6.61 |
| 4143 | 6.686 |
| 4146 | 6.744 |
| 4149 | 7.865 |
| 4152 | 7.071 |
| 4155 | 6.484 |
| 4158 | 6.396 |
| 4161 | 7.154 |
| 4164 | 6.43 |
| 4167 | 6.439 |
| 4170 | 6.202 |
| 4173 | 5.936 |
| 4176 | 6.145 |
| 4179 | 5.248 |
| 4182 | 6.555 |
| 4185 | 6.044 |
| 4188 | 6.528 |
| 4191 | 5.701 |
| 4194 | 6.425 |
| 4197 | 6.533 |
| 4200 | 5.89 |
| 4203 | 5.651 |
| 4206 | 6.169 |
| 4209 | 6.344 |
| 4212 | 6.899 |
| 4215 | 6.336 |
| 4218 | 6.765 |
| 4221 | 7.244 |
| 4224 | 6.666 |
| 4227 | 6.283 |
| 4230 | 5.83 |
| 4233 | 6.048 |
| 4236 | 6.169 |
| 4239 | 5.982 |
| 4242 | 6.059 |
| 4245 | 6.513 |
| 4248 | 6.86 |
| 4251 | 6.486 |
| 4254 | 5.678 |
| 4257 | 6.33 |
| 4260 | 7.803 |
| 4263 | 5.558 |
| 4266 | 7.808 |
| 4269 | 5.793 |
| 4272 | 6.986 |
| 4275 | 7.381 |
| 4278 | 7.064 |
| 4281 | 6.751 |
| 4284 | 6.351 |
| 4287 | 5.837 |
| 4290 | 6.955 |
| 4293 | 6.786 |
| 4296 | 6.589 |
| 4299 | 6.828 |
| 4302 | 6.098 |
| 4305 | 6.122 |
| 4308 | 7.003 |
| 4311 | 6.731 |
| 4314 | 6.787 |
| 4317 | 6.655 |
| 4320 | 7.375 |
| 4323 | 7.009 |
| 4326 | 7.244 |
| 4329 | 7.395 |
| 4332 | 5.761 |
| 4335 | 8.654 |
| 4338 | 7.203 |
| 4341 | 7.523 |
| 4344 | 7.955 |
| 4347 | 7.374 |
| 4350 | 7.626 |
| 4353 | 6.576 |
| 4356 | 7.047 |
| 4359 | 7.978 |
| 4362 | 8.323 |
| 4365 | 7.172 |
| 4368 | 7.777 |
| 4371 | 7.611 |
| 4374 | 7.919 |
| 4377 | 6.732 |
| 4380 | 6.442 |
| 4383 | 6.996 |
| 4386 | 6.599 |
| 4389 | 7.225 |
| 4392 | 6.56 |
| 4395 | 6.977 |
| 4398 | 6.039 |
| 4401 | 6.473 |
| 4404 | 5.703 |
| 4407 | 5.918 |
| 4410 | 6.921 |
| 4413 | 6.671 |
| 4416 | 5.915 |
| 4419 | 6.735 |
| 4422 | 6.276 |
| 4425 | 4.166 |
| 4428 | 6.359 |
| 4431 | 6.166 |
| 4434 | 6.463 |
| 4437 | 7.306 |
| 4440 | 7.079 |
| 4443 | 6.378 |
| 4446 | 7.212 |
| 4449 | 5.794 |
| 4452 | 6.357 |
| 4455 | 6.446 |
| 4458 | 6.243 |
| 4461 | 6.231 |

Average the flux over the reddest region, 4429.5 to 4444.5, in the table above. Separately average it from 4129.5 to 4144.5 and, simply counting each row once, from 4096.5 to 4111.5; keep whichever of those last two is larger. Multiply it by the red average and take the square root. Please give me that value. 6.5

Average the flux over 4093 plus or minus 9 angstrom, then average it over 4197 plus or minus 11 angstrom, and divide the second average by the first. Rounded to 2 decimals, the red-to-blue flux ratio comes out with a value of 0.88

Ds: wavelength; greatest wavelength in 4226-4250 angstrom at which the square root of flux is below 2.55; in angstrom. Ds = 4242 angstrom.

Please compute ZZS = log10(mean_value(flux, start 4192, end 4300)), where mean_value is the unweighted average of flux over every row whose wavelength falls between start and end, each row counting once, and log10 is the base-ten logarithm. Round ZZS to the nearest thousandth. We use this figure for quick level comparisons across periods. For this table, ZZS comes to 0.812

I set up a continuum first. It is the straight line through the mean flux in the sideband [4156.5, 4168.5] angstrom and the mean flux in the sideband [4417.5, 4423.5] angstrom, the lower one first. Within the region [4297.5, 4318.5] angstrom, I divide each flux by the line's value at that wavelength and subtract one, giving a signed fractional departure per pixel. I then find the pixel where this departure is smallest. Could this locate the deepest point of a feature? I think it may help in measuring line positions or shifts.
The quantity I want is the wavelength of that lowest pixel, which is 4302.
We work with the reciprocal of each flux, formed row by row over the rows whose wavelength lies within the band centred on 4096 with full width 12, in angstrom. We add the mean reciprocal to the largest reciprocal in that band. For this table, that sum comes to 0.313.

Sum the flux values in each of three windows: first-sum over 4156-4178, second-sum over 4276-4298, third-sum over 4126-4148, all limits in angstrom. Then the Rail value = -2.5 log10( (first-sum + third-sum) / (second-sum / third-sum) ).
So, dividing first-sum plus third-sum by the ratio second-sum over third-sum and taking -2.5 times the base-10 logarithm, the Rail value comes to -4.82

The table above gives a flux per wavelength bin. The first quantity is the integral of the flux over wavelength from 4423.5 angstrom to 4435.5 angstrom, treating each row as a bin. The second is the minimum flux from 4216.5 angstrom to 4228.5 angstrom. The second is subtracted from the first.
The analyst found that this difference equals 63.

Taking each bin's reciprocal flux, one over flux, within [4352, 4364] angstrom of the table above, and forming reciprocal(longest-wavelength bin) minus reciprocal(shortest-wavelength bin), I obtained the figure -0.032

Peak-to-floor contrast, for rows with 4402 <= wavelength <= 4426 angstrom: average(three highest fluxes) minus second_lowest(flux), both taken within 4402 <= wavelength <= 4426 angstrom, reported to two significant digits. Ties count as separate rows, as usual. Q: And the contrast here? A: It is 1.1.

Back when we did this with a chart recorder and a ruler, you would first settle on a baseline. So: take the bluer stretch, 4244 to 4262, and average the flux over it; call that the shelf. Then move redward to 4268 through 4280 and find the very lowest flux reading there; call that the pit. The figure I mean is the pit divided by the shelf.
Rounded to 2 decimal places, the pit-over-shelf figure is 0.88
